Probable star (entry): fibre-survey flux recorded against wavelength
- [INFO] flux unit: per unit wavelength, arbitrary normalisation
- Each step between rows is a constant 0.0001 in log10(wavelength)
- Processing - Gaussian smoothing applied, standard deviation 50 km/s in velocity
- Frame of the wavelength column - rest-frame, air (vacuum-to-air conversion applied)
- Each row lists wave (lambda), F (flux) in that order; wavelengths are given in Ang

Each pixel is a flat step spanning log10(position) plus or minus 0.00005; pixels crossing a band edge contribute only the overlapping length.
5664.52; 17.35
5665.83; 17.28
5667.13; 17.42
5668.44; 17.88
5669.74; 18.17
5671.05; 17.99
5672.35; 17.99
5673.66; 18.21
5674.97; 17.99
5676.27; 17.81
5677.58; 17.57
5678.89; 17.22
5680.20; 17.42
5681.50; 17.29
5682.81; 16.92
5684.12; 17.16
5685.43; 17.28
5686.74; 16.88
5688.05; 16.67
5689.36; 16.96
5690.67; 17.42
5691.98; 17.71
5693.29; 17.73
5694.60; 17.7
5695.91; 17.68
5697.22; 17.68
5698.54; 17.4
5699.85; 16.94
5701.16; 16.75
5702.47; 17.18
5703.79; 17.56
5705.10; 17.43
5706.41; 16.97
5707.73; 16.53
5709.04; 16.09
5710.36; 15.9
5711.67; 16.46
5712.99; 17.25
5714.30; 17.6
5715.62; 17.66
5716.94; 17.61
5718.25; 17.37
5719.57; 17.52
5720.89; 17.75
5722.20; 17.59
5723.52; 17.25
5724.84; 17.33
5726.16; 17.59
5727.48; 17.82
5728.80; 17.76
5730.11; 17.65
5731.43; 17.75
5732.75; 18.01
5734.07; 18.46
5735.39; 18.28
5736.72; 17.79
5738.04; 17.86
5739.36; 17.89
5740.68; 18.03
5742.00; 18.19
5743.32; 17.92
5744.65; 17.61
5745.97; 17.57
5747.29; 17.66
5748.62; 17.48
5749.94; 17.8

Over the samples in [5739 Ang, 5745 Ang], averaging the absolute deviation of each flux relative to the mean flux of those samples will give 0.15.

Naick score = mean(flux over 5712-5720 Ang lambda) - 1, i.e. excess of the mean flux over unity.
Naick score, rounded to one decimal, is 16.5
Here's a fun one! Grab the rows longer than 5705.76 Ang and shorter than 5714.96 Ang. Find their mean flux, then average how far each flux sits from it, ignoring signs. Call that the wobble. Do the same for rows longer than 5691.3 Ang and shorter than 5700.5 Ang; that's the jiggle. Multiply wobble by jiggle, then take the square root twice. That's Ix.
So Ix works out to 0.57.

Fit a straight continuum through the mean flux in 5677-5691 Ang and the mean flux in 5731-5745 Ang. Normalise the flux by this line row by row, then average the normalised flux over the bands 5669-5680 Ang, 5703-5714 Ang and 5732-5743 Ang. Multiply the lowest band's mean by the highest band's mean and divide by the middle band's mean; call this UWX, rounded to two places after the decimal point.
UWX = 1.10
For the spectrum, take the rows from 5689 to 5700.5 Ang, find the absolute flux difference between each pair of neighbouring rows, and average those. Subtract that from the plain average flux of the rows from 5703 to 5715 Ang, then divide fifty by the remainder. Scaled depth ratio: 3.00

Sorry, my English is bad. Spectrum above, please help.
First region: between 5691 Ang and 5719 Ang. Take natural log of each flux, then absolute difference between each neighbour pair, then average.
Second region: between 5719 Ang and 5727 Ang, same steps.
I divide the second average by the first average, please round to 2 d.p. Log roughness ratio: 0.75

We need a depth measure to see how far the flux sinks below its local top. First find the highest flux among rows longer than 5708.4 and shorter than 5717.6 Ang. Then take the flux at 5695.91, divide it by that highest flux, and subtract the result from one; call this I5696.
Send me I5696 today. -0.001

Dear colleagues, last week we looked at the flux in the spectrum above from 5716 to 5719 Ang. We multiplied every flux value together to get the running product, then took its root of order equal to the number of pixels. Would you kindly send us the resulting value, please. 17.5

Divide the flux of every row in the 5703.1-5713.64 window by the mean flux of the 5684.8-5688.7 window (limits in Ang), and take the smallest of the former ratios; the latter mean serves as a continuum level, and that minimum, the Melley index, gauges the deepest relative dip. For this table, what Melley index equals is 0.94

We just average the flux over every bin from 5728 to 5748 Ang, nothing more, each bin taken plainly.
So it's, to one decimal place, 17.9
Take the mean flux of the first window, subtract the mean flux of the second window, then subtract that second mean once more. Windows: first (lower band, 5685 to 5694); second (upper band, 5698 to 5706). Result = -17.2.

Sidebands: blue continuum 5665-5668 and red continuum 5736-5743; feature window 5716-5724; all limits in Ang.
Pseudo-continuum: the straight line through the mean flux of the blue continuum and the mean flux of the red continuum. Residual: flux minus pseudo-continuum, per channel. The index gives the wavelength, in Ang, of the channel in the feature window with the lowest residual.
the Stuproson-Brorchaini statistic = 5723.52 Ang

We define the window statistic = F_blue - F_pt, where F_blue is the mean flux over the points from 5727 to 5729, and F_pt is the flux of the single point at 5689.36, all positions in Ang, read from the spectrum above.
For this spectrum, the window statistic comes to 0.8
